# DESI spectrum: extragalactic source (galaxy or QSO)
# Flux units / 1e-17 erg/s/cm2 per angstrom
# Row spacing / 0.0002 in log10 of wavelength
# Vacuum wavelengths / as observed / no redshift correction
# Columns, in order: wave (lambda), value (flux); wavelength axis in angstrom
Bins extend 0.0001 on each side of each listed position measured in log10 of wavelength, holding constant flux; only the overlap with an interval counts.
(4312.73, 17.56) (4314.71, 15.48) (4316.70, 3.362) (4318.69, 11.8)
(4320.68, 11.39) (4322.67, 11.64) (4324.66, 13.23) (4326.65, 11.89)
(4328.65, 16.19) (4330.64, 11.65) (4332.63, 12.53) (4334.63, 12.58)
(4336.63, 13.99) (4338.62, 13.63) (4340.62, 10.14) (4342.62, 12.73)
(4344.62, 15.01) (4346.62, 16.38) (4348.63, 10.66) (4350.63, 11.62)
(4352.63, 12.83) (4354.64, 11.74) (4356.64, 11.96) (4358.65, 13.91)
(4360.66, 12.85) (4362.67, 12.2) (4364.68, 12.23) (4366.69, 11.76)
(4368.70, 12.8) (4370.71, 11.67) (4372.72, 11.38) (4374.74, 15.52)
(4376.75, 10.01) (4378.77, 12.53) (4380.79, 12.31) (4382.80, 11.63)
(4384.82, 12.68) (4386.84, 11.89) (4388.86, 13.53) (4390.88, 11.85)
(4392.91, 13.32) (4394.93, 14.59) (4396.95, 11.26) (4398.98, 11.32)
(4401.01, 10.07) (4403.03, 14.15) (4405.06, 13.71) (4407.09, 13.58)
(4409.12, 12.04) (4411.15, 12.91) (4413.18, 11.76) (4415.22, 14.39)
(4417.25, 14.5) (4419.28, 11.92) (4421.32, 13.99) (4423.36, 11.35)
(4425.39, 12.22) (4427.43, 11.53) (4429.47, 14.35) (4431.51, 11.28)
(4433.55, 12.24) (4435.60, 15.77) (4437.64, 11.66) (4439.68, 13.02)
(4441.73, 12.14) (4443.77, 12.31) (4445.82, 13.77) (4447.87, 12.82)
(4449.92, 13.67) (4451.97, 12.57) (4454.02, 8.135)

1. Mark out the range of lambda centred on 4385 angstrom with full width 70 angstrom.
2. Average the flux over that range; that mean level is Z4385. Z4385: 12.5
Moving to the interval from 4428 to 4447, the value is 12.9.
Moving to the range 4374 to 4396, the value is 12.7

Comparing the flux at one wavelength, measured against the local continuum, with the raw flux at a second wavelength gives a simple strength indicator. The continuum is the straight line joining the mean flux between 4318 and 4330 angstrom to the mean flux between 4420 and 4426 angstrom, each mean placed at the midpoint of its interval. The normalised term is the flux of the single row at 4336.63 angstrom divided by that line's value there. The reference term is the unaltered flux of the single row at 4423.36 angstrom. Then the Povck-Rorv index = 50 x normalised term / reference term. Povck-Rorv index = 4.9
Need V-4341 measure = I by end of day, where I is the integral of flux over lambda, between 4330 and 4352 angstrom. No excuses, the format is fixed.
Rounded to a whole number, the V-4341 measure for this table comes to 282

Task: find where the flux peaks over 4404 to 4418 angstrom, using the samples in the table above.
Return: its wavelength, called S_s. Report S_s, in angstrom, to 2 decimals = 4417.25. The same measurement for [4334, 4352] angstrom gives 4346.62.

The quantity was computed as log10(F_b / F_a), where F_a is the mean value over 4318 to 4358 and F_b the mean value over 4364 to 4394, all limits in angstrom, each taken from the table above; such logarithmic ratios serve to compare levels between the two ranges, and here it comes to -0.012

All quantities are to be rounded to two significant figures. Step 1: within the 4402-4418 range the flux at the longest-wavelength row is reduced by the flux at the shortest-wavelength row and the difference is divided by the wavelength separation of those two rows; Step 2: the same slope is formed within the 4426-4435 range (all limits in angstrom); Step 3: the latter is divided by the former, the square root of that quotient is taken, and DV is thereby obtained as 2.2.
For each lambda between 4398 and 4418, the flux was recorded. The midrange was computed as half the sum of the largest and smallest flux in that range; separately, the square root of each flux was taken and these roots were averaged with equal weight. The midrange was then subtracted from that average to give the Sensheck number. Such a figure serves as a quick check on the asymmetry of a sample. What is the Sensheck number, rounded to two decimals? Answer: -8.71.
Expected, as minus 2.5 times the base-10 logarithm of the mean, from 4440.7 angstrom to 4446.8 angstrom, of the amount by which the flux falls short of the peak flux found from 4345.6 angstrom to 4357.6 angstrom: -1.40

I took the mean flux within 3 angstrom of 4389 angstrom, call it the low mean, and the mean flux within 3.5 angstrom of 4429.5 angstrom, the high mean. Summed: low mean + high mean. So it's 24.8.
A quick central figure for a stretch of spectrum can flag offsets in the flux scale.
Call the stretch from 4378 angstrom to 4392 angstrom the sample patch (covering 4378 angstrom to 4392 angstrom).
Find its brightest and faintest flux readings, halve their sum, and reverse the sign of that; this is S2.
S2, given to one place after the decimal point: -12.6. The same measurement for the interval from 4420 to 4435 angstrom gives -12.8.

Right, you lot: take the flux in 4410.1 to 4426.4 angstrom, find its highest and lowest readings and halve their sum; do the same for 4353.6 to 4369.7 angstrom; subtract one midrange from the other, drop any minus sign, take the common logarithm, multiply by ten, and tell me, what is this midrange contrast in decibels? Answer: -10.0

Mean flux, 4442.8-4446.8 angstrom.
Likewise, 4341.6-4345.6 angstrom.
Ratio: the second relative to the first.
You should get 1.06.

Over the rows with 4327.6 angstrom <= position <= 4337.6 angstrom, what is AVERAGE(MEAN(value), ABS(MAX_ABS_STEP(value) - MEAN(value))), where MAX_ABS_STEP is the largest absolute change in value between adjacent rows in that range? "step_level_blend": 11.1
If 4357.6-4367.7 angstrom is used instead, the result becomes 12.1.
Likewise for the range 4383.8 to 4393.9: 11.8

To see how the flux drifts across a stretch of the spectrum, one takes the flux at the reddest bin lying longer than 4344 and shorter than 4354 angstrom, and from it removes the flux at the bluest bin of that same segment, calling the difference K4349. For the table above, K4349 -2.18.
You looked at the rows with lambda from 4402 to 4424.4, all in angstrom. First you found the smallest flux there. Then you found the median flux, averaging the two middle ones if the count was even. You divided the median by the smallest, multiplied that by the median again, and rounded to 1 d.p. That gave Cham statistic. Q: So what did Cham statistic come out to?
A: 16.2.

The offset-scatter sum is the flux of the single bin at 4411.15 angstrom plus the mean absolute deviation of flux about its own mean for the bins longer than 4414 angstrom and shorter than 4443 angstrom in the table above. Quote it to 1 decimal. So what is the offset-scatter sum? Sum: 14.2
